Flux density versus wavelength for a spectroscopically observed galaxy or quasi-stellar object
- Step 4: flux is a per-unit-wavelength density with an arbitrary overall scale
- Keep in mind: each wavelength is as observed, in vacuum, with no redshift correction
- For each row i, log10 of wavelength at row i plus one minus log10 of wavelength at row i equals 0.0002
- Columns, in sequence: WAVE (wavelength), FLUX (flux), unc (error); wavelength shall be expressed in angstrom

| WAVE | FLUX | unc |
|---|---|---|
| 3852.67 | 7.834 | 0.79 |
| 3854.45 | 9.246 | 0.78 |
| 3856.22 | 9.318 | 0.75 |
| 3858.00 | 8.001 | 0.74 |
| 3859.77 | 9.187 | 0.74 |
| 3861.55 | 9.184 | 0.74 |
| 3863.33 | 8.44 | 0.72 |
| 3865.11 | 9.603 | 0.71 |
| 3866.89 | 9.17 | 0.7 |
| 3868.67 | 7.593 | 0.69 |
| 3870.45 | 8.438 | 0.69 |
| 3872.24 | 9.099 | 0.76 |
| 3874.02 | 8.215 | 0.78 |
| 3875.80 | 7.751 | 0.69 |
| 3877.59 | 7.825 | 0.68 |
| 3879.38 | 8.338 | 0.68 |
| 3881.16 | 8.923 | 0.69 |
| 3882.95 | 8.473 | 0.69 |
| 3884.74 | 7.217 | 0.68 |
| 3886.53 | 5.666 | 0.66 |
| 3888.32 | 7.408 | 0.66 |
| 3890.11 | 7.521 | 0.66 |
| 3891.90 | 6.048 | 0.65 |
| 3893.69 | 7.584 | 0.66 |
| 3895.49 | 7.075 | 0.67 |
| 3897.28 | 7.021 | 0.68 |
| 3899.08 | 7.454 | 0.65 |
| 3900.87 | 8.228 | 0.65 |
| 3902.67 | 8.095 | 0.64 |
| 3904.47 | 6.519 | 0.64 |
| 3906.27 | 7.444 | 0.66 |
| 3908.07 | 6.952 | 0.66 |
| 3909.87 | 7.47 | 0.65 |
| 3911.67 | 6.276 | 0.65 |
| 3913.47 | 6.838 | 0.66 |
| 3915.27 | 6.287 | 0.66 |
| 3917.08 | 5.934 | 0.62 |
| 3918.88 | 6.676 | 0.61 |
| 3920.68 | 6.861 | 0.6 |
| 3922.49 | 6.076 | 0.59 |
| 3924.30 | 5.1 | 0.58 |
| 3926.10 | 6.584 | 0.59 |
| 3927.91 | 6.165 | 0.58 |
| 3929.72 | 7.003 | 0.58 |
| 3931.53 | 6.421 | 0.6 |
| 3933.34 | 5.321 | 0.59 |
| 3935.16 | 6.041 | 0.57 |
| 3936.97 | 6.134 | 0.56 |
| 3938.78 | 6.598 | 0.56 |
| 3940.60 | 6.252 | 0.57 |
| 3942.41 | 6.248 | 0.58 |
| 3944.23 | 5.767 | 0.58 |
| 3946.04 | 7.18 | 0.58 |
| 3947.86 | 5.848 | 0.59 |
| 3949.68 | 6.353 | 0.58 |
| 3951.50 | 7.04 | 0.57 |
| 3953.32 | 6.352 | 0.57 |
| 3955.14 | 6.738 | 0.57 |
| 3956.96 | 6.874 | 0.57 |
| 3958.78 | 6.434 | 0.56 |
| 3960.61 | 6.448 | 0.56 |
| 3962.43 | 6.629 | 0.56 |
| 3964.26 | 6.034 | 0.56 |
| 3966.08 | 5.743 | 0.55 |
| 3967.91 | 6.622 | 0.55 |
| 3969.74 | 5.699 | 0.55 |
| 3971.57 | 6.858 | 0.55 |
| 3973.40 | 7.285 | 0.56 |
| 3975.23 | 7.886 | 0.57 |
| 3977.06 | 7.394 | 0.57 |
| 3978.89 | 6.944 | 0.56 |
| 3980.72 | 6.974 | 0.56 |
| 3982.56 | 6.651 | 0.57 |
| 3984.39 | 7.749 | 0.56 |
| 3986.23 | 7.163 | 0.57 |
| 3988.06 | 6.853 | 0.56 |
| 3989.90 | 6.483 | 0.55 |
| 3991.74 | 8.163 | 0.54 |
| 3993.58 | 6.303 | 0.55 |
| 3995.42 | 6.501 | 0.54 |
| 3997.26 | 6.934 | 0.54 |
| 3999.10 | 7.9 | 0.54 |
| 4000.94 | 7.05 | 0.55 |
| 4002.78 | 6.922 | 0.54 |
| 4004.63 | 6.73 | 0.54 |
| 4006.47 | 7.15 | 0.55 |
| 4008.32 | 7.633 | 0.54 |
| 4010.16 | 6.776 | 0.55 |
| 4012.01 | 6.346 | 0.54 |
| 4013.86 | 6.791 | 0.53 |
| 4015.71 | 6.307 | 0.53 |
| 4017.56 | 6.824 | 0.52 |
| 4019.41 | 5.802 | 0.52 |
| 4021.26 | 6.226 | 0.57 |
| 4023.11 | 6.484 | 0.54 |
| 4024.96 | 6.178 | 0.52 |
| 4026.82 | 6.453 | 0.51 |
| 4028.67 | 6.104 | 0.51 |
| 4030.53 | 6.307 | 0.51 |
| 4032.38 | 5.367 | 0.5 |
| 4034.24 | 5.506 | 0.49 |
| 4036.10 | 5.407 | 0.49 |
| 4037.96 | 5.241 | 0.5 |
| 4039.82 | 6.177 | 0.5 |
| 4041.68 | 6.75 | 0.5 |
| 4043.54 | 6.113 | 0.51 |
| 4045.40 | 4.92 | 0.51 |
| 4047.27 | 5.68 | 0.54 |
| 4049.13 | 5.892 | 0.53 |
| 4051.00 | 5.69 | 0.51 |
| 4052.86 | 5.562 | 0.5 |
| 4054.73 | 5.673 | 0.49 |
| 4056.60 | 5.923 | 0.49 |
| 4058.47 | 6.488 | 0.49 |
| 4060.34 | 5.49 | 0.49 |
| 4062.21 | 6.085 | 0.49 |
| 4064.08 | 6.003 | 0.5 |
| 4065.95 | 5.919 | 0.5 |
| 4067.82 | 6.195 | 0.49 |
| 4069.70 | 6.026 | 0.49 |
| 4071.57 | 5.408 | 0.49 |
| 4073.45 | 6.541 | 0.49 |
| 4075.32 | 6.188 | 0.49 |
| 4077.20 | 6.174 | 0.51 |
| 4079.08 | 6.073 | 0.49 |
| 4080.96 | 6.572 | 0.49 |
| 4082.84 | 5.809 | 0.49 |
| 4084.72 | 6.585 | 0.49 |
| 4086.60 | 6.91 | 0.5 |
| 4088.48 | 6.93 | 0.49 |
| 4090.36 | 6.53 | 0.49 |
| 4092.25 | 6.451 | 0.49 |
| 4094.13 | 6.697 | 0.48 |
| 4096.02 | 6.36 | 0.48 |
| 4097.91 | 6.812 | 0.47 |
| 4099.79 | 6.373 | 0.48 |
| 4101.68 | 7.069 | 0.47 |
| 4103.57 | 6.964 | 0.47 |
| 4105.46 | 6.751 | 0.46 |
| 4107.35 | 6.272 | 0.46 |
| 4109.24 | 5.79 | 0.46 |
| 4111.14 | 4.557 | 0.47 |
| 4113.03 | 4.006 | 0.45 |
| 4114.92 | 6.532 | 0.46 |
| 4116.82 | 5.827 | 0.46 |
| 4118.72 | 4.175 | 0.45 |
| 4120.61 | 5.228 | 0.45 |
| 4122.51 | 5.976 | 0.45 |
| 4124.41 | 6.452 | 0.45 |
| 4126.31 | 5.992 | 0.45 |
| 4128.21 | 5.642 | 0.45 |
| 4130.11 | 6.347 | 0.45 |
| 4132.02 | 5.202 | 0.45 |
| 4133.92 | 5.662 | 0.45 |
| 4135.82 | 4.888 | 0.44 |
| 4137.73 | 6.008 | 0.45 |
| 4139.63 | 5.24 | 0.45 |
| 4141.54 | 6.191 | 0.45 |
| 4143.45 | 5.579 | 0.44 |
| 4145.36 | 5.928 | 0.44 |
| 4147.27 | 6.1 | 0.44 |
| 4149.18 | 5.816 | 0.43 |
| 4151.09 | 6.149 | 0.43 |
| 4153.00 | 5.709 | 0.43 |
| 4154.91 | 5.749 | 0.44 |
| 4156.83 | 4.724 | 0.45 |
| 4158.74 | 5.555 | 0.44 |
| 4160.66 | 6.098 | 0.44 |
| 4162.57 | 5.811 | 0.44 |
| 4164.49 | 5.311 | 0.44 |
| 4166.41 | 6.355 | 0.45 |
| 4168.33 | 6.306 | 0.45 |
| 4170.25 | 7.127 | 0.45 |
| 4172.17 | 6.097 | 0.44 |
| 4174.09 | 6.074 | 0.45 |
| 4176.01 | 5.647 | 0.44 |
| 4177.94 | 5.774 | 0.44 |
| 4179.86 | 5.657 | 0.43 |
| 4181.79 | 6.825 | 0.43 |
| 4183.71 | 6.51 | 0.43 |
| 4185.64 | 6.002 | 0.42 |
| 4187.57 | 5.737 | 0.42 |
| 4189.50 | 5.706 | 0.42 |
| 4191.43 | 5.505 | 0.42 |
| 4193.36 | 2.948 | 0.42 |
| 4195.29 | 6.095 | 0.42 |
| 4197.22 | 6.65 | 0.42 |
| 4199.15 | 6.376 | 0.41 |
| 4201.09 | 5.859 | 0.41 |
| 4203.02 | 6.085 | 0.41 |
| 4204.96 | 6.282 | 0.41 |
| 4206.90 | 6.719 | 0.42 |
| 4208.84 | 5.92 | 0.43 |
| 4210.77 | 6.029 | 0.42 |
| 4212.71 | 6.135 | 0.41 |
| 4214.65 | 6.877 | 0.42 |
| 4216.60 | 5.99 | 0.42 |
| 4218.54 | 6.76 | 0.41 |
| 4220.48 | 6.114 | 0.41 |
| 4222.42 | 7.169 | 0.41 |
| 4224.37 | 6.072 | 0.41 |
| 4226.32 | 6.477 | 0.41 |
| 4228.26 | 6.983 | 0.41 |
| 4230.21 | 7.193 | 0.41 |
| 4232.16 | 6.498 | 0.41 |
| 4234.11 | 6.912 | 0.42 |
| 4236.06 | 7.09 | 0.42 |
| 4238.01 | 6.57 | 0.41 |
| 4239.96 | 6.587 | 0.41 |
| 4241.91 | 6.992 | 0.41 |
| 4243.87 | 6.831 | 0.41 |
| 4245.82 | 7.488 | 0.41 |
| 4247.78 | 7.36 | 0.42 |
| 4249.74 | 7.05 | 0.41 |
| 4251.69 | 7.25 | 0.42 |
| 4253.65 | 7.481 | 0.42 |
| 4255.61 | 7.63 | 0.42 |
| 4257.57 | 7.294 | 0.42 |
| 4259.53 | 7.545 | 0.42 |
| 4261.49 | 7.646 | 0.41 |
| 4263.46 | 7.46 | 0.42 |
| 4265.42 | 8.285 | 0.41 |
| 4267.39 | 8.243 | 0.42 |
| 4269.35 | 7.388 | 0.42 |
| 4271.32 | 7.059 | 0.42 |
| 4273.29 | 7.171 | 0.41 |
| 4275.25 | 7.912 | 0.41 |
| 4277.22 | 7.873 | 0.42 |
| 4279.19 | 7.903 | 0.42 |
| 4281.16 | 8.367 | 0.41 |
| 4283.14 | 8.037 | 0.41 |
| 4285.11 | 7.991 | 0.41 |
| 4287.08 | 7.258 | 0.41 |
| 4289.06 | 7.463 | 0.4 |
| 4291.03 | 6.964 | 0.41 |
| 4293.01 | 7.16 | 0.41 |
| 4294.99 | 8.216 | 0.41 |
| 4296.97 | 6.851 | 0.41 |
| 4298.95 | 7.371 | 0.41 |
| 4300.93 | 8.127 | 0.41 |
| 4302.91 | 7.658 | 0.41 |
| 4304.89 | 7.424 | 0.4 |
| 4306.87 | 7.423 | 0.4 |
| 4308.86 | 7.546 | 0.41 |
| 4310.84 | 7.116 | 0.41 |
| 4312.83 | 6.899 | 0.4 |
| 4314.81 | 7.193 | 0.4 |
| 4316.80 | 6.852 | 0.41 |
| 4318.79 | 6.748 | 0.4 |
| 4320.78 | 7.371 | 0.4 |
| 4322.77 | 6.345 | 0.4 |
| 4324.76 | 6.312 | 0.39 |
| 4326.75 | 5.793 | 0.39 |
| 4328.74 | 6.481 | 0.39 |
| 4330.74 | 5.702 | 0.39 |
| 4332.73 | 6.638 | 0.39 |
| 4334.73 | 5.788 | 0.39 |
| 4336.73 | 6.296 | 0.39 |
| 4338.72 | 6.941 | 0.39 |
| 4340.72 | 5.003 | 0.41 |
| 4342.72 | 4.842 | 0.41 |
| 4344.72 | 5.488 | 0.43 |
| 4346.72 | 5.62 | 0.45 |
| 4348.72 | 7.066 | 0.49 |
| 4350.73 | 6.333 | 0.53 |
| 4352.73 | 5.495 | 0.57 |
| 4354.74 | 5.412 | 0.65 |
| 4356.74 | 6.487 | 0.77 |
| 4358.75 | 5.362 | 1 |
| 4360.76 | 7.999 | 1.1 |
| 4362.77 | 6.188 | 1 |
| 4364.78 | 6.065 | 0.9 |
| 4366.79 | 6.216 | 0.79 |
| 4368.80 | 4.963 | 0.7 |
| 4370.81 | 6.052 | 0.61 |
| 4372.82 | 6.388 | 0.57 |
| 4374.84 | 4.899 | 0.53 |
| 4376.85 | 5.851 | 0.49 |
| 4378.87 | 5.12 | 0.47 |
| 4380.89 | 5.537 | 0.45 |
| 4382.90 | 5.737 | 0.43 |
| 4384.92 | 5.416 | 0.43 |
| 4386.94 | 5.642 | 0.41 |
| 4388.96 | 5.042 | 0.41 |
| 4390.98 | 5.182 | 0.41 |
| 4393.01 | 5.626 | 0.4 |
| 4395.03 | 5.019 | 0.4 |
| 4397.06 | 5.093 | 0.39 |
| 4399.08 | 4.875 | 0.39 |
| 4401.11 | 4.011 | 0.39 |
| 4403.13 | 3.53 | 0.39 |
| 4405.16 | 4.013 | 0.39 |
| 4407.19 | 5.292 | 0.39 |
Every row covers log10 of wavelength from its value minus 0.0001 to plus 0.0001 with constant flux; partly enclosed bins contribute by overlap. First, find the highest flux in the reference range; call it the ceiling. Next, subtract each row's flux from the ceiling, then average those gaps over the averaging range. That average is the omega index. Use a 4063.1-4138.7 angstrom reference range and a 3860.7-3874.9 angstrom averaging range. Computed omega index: -1.6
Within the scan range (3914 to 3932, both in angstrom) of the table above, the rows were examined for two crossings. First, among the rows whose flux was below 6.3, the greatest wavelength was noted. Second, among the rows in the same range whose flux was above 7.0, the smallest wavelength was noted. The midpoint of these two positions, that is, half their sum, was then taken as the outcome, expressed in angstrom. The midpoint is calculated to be 3928.8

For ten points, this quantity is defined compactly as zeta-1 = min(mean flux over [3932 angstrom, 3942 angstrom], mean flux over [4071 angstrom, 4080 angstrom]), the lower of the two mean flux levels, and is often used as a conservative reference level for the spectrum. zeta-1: 6.1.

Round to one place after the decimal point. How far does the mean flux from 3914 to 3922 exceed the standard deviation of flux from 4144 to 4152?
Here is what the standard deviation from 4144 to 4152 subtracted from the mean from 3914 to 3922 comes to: 6.3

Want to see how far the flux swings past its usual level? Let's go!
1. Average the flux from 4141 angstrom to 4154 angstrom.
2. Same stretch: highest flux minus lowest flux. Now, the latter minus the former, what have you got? -5.3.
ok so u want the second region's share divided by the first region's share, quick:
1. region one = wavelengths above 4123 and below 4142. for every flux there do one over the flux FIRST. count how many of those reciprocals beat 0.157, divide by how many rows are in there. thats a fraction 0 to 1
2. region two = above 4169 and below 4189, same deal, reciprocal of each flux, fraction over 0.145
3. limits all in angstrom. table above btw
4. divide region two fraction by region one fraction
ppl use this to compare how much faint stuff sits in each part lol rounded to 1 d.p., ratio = 1.0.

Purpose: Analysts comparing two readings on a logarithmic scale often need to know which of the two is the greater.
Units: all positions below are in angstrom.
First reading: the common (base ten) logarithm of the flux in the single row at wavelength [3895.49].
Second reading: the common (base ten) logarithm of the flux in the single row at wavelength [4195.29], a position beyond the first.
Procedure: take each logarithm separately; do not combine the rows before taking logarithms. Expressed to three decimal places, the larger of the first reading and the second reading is 0.850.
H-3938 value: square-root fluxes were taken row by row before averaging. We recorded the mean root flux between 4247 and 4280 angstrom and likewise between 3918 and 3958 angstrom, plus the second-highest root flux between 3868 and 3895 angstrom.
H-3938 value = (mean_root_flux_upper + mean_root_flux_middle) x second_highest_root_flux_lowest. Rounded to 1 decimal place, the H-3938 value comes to 15.7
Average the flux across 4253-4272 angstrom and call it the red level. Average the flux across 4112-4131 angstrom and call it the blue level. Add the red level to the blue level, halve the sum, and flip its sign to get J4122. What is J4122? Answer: -6.61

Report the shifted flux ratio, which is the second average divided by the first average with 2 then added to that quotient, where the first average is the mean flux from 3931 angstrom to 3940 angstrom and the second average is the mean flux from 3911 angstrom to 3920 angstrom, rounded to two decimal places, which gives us 3.05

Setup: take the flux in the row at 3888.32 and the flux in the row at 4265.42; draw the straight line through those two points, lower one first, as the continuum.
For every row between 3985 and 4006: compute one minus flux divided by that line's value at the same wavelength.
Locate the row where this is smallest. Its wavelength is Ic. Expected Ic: 3991.74 angstrom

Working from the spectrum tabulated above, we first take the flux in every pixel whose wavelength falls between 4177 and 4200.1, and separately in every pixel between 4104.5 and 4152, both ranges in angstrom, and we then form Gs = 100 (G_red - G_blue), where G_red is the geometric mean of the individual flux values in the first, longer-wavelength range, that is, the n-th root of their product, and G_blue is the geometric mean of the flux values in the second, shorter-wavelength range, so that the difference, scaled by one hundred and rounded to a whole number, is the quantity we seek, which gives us 6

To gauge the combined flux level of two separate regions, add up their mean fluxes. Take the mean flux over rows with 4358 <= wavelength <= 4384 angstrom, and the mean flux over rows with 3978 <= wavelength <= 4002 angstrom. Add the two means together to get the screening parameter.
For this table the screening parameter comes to 12.9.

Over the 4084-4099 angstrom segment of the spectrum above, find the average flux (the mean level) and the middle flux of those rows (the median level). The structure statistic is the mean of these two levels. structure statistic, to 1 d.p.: 6.7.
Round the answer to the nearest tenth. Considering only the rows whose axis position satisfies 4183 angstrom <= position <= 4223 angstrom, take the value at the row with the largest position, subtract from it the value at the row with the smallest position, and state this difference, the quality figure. 0.7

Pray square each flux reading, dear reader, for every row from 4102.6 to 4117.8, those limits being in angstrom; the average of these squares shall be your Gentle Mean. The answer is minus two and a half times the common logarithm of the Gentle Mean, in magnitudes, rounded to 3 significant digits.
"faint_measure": -3.86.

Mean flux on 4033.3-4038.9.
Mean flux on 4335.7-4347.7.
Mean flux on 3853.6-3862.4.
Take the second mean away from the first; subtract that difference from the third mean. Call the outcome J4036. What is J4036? 9.3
